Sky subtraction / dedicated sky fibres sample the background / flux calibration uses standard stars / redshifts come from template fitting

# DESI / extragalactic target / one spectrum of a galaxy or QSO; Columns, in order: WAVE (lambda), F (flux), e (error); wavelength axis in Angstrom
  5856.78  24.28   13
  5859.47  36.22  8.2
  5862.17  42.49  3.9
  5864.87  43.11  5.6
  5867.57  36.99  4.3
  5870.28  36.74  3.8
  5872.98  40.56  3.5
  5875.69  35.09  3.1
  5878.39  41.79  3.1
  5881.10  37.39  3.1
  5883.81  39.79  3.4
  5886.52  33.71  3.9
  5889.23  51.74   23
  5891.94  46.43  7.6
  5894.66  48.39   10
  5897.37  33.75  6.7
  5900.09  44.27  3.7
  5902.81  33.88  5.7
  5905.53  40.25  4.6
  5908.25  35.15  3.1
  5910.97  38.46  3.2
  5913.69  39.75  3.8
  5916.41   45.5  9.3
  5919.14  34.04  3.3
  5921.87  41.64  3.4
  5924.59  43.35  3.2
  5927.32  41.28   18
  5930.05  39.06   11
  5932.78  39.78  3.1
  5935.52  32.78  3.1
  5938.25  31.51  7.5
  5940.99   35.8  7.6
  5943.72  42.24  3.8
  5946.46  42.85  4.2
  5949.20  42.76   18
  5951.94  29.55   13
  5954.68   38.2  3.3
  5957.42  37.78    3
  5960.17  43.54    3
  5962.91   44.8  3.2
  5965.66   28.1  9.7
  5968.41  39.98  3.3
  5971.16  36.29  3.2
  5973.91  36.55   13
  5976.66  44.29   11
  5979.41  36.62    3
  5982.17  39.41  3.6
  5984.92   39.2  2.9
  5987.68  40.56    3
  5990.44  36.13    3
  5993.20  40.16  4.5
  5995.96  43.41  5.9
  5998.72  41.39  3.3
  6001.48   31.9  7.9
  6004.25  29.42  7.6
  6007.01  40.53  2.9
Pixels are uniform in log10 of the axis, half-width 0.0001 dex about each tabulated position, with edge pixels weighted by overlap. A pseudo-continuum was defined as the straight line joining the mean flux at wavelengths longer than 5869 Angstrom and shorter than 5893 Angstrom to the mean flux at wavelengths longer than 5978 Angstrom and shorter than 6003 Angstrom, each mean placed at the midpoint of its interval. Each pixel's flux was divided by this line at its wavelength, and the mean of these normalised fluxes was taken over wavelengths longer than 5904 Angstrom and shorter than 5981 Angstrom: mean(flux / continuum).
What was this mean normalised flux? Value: 0.98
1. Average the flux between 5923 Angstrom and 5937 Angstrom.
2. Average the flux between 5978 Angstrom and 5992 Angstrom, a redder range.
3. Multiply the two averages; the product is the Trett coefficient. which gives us 1507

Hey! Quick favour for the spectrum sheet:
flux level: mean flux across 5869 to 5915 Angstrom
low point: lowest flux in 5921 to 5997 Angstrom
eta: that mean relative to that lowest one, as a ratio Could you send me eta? 1.418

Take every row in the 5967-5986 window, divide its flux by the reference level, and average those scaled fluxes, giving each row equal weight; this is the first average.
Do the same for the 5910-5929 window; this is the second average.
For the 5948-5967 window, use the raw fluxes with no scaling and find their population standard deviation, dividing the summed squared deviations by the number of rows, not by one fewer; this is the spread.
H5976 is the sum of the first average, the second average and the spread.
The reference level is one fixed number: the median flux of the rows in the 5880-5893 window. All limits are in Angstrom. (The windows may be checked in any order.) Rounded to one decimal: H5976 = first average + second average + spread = 8.2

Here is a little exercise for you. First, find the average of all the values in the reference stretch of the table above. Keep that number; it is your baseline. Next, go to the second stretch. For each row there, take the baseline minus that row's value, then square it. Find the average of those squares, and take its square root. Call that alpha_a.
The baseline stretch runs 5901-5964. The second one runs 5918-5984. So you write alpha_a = 4.61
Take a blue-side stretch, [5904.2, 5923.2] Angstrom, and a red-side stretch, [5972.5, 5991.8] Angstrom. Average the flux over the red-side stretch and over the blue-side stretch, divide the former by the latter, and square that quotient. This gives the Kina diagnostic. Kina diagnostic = 0.985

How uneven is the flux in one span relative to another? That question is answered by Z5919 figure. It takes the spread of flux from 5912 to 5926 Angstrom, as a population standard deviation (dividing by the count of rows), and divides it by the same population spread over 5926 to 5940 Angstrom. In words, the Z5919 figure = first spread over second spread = 0.99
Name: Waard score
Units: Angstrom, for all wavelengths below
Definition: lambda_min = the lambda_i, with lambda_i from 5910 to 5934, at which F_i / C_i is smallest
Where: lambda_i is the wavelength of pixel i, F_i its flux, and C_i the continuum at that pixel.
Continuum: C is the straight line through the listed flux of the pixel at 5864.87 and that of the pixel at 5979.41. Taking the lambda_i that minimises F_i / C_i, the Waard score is 5919.14 Angstrom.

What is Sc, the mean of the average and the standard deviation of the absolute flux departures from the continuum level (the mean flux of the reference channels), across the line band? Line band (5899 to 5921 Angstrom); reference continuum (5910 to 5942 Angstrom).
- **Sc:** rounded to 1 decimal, 2.9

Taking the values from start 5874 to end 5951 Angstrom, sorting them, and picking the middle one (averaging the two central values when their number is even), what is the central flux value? 39.8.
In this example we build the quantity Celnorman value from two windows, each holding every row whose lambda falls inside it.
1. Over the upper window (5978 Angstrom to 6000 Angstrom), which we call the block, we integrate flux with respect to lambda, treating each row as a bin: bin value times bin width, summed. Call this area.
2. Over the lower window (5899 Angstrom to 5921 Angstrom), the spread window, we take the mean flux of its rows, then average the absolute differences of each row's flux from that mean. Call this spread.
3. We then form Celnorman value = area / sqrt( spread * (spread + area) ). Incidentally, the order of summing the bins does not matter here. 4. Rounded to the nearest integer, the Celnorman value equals 16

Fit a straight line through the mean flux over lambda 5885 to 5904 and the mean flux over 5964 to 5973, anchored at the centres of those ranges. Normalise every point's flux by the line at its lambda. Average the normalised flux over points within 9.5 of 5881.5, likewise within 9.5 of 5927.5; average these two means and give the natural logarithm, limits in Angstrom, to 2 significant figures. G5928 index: -0.033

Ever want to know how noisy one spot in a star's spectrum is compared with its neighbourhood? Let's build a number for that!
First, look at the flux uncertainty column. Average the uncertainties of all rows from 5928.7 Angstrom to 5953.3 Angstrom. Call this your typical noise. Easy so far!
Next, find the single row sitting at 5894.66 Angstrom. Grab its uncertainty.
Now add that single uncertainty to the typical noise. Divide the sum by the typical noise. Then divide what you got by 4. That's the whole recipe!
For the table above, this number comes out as 0.57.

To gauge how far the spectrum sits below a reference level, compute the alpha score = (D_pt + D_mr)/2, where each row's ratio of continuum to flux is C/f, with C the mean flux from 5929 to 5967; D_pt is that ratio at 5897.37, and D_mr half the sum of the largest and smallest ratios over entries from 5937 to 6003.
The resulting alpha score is 1.11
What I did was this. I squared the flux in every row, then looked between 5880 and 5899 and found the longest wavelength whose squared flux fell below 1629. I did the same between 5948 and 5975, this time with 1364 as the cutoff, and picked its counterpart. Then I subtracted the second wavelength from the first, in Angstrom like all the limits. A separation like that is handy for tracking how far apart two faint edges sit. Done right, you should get -76.5 Angstrom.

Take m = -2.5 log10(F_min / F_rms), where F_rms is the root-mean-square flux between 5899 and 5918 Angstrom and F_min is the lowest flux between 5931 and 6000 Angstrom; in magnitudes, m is 0.38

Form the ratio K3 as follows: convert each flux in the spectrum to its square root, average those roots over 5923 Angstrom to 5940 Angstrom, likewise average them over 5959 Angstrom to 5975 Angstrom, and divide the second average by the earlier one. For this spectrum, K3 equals 1.00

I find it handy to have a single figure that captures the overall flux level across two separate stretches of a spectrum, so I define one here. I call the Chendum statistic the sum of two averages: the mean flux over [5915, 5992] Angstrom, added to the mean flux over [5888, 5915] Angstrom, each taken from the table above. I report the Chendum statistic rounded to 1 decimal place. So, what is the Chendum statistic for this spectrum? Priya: 79.9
